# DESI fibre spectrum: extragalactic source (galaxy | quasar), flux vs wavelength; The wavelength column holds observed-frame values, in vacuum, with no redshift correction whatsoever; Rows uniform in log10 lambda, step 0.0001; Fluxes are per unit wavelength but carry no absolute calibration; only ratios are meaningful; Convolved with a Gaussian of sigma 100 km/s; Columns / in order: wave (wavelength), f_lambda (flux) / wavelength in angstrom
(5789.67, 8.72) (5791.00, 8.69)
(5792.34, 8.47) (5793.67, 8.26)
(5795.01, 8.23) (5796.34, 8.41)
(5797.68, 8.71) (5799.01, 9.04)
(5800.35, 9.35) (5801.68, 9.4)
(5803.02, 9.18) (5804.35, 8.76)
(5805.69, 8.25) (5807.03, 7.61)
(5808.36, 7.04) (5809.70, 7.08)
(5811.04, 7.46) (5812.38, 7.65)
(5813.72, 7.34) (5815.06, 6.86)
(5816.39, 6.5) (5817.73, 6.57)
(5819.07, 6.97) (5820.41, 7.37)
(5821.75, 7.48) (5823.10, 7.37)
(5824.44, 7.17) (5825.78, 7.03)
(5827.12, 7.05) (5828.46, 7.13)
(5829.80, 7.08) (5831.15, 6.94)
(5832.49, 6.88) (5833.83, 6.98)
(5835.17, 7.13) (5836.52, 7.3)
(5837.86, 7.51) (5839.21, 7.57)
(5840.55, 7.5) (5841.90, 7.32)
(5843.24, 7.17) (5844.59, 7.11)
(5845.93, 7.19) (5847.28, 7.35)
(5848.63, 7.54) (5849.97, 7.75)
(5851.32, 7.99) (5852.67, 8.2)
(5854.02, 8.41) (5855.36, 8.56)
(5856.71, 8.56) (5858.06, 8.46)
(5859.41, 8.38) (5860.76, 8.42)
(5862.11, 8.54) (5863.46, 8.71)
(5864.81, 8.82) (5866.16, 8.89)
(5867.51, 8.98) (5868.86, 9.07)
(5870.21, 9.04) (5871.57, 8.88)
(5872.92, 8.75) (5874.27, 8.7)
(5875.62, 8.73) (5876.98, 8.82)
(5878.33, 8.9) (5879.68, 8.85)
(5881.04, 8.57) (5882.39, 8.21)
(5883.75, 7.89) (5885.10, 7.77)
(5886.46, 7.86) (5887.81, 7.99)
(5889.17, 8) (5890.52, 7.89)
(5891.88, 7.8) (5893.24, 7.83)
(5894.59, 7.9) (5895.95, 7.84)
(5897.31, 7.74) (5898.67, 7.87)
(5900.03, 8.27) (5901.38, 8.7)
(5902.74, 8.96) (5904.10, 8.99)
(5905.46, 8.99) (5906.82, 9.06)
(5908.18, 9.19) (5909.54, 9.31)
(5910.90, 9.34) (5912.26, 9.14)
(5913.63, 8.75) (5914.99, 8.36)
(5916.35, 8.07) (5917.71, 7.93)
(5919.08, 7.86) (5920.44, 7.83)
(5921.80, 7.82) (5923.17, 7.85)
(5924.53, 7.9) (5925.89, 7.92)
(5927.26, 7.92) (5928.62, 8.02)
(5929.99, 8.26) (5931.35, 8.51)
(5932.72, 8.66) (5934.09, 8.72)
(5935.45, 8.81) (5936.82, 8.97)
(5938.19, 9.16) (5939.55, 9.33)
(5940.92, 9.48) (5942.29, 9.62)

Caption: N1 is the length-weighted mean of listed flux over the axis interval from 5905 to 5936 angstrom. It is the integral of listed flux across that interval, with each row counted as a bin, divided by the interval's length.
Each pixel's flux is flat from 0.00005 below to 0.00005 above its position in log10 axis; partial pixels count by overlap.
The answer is 8.4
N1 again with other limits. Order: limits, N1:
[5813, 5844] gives 7.1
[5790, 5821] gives 8.0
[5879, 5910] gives 8.3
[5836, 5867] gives 8.0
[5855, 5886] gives 8.6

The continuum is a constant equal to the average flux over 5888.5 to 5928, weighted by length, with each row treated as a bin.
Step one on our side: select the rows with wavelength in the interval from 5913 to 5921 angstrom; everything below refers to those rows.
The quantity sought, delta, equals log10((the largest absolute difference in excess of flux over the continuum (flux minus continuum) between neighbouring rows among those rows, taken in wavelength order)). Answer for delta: -0.41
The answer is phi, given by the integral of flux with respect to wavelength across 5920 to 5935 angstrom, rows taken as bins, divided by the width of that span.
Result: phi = 8.1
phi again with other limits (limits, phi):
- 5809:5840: 7.1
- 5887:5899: 7.9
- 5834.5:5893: 8.2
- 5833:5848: 7.3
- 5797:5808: 8.7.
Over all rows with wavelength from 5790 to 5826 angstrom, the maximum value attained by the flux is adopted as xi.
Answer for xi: 9.4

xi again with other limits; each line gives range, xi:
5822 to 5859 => 8.56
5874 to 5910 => 9.31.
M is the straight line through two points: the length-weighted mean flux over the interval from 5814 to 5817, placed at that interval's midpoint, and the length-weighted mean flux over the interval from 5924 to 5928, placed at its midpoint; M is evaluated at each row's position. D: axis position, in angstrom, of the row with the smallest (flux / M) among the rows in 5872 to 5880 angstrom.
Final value 5874.27 angstrom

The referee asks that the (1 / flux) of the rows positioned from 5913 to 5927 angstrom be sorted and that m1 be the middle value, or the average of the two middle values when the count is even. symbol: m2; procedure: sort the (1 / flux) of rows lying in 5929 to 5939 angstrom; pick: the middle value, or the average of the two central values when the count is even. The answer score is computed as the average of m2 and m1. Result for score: 0.121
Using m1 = 0.126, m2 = 0.115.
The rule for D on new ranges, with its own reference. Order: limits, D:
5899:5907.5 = 5900.03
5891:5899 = 5897.31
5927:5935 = 5927.26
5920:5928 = 5921.80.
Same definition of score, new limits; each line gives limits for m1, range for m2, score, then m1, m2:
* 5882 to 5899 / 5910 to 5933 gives 0.126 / 0.127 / 0.125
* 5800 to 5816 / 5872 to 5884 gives 0.123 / 0.131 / 0.115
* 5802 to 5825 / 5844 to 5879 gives 0.126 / 0.136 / 0.117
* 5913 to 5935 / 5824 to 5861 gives 0.131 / 0.125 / 0.136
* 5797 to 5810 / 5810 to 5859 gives 0.125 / 0.114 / 0.136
